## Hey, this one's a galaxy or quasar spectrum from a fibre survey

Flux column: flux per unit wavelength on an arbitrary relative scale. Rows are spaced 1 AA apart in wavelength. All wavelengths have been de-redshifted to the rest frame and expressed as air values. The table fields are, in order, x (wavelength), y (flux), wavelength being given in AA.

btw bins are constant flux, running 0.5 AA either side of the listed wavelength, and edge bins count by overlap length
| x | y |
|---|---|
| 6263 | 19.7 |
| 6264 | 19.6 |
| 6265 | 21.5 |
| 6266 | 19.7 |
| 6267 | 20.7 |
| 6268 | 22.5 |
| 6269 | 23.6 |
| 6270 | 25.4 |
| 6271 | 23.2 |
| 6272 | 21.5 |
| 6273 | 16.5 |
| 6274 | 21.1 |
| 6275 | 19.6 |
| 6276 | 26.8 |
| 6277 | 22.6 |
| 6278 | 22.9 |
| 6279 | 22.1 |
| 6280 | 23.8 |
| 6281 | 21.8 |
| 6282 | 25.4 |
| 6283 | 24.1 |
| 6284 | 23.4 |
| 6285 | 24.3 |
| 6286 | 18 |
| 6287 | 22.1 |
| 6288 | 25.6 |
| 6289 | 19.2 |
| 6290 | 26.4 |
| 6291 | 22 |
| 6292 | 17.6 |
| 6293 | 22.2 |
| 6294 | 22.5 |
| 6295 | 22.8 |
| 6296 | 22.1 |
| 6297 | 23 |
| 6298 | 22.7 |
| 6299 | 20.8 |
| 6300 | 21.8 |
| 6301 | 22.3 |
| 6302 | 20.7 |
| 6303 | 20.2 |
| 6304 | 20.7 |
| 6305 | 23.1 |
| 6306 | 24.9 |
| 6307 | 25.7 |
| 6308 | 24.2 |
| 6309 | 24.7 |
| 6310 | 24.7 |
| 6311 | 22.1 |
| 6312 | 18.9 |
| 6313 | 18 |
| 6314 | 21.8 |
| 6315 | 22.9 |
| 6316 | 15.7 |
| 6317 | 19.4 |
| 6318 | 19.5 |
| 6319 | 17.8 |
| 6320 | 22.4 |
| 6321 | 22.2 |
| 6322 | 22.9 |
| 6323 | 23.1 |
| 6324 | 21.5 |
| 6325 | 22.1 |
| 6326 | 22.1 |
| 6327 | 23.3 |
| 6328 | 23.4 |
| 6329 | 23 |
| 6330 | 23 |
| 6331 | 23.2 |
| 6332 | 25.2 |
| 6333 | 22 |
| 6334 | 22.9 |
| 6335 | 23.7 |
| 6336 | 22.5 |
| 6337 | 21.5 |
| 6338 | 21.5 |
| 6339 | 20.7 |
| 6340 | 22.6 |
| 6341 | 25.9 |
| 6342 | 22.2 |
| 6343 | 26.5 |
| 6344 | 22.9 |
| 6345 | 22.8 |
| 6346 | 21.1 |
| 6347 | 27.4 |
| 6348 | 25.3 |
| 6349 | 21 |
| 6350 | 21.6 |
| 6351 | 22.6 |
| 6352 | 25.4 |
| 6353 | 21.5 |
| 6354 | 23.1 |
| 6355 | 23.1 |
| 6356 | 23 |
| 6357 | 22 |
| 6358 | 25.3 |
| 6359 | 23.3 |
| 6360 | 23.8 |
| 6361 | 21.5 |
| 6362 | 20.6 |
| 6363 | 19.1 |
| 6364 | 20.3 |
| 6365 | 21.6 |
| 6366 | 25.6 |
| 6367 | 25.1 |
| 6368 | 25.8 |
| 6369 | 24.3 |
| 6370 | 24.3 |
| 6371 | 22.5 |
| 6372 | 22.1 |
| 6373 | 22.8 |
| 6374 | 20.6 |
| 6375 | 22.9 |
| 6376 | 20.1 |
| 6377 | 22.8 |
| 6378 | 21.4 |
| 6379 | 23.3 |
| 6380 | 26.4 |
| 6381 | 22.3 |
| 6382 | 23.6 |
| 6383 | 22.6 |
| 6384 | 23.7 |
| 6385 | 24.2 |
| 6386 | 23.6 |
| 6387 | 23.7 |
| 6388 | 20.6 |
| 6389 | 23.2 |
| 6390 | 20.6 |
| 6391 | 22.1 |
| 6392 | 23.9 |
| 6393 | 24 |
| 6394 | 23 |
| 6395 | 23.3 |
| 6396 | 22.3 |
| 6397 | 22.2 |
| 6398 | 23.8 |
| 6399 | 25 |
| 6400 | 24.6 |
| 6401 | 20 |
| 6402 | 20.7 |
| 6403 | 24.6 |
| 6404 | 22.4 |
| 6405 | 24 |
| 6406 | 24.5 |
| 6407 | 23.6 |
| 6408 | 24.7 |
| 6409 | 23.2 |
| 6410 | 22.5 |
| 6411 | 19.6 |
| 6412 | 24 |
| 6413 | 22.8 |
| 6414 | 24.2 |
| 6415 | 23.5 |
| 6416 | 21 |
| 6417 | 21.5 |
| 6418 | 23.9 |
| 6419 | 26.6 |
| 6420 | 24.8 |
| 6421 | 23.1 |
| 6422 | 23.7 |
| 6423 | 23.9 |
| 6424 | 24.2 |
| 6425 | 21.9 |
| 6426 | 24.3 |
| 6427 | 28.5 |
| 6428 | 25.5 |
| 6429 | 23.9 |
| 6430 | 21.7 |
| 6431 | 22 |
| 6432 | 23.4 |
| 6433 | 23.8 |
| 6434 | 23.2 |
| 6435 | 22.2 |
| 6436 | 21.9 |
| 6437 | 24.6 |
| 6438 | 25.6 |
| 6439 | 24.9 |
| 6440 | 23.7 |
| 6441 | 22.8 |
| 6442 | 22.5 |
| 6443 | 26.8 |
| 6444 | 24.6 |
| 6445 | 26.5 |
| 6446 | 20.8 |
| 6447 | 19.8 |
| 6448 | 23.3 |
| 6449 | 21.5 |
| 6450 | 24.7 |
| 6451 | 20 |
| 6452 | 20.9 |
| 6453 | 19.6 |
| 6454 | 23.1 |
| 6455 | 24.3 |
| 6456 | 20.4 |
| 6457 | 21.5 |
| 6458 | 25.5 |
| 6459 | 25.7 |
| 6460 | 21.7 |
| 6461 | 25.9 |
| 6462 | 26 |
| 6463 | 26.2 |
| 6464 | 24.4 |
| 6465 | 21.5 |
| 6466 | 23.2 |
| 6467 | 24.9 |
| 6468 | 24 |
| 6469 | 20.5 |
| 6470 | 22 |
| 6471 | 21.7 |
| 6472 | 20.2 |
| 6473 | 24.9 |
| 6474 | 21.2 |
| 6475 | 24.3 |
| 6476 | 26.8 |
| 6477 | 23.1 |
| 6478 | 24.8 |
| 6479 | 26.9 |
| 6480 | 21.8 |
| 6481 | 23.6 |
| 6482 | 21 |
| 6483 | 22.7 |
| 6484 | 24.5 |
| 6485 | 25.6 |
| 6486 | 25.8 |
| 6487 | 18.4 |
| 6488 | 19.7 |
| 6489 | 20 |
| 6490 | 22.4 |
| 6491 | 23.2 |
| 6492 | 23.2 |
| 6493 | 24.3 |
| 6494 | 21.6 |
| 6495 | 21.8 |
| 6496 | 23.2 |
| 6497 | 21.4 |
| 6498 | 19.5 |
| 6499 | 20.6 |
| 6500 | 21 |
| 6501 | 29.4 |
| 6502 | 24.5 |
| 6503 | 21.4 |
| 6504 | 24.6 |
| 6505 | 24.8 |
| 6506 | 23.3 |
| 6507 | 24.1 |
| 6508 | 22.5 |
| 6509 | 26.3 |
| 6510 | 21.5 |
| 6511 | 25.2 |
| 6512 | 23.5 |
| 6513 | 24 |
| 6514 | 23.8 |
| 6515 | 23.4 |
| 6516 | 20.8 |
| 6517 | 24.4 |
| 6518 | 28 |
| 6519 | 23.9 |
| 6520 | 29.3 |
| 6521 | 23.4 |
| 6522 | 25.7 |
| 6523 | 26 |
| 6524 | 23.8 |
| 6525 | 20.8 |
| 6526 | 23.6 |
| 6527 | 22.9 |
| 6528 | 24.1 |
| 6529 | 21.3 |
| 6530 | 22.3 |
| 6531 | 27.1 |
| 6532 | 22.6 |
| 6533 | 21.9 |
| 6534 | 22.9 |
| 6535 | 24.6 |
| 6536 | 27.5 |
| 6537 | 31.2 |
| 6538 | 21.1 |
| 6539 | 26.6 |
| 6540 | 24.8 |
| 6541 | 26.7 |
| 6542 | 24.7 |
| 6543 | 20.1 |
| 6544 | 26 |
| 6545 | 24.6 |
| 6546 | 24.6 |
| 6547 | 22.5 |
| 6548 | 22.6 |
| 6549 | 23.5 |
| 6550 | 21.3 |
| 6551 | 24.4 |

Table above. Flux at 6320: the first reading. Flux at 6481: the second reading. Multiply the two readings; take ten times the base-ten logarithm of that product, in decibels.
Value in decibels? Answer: 27.2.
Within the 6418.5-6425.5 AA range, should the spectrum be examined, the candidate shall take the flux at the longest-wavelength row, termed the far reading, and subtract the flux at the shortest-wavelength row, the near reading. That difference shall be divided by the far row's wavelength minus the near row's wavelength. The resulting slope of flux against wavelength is -0.78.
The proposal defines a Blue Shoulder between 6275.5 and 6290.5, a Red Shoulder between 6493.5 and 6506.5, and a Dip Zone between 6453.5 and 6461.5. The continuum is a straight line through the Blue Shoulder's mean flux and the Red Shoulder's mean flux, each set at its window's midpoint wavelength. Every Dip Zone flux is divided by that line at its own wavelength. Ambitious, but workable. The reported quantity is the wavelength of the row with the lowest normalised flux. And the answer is 6456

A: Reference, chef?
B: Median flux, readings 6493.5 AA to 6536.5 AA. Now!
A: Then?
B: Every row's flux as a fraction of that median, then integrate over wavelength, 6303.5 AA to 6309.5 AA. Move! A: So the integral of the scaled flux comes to 6.10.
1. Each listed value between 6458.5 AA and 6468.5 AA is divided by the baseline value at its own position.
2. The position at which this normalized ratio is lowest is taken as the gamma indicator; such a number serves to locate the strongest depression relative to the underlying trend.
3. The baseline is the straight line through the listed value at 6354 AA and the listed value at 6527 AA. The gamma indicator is 6465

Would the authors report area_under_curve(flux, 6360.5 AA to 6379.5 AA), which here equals 427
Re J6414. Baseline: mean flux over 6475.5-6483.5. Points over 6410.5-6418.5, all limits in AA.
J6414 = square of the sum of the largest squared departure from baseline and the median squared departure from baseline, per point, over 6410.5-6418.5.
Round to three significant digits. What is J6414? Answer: 344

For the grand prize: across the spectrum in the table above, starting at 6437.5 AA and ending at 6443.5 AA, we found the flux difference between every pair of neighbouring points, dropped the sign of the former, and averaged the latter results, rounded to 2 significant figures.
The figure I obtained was 1.5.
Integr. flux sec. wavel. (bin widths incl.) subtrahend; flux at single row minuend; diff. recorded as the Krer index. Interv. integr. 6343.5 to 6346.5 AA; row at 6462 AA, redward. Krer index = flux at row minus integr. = -41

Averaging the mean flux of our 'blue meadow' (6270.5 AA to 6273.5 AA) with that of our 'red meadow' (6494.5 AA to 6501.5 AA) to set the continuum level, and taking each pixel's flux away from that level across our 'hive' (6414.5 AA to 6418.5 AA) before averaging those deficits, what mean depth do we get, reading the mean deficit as -1.1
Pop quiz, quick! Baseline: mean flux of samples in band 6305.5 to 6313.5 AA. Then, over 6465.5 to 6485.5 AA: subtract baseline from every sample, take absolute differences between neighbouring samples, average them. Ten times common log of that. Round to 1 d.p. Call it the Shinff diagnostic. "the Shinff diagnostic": 3.7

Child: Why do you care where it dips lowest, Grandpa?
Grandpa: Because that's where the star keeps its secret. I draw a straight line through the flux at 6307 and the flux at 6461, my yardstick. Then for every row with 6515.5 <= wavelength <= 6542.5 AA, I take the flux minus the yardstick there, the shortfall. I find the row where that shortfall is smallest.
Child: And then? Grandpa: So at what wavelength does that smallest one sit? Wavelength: 6525 AA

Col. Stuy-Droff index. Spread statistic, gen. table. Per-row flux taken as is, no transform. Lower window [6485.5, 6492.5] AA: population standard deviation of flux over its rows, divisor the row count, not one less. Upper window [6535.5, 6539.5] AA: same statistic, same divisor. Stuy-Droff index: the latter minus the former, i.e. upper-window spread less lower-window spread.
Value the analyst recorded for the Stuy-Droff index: 1.2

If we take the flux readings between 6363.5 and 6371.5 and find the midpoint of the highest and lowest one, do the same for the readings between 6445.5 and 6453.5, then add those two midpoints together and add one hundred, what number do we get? 145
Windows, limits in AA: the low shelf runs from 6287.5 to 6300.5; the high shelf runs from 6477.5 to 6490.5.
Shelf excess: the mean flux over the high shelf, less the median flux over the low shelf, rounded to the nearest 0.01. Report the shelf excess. 0.66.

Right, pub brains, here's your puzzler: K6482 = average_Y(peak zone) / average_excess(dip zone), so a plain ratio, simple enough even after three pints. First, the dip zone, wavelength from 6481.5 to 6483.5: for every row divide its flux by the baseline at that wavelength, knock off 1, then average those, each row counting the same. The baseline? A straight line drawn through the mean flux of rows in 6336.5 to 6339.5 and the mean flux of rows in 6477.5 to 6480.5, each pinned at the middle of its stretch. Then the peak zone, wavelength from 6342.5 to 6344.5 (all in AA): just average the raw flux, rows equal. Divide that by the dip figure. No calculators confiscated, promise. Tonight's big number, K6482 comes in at -222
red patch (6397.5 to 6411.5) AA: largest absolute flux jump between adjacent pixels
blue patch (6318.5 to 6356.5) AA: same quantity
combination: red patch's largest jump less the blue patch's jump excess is -2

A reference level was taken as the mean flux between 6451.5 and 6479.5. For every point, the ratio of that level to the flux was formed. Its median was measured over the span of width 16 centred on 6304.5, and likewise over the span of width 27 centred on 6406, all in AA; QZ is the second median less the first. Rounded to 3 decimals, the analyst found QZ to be -0.044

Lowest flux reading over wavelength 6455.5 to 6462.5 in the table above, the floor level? 20.4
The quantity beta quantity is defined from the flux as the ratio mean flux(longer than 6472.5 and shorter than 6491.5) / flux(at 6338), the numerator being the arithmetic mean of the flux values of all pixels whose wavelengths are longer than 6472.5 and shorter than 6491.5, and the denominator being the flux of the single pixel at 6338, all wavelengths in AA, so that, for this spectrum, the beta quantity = 1.08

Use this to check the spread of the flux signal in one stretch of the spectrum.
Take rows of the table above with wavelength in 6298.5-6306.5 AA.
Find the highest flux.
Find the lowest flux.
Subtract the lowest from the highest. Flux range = 4.7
